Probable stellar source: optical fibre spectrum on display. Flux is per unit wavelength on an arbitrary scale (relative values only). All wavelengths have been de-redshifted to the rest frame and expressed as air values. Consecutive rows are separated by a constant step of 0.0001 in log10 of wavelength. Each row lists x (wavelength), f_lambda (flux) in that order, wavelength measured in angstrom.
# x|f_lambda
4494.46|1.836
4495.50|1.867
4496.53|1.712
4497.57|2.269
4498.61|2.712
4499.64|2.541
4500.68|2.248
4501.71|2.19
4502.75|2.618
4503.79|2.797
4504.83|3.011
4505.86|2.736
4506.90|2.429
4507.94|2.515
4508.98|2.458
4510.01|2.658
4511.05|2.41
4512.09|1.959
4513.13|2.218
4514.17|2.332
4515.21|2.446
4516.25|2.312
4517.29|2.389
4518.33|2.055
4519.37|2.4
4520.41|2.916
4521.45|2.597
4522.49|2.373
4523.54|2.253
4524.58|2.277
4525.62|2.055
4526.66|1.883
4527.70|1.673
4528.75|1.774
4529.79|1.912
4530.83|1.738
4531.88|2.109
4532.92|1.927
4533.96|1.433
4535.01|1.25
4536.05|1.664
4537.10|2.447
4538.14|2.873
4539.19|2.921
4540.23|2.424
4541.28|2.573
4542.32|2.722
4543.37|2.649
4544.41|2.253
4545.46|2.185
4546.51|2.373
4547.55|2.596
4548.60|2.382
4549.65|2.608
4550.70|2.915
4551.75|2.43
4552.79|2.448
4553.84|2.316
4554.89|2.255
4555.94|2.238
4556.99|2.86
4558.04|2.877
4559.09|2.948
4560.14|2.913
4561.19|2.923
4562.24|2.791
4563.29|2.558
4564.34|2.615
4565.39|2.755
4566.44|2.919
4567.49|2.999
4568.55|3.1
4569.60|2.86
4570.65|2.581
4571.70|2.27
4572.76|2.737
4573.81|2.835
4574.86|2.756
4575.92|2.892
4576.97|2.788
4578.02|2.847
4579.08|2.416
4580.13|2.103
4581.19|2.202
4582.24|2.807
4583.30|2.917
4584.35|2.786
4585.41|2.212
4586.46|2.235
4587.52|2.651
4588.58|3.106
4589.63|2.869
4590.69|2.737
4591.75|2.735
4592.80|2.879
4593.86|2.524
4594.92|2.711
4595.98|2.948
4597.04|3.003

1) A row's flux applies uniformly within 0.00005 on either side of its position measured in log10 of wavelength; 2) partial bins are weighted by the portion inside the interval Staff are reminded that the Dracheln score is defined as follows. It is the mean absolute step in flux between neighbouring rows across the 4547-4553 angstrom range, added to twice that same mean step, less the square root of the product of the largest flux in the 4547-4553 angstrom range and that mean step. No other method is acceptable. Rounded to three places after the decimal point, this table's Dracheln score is -0.104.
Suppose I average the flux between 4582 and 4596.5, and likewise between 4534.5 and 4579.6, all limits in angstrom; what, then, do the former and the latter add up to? 5.32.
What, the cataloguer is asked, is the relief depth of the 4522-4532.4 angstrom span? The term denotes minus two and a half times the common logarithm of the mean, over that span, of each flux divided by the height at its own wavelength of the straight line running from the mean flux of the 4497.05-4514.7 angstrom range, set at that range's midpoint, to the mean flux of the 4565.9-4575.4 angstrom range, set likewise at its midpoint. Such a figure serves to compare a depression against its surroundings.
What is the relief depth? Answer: 0.27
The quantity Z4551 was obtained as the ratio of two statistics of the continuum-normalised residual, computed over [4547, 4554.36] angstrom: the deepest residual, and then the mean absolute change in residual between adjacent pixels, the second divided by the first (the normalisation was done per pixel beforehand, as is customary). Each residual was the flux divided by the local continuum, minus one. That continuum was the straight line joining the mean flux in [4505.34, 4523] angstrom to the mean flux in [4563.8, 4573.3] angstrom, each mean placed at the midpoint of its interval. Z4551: -0.66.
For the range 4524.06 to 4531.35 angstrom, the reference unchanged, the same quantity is -0.21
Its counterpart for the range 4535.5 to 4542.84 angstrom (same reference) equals -0.38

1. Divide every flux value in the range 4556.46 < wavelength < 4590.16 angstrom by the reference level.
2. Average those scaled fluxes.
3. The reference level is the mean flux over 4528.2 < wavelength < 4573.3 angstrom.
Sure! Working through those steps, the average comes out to 1.10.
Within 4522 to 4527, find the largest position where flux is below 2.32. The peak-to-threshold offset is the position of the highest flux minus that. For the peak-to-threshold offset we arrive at -4.2 angstrom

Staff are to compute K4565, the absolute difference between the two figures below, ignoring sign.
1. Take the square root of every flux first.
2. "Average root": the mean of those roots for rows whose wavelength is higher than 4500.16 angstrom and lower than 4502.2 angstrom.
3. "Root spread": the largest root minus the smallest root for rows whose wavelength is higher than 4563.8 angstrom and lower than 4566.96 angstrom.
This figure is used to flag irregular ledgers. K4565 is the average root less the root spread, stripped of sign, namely 1.40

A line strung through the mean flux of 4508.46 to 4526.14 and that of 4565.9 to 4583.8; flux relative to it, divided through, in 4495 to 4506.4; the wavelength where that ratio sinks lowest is 4496.53 angstrom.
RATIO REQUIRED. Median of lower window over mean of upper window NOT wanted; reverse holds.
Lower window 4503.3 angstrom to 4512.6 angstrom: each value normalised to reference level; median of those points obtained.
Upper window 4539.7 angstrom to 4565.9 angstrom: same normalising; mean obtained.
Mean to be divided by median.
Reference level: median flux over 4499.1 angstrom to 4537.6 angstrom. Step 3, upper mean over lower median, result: 1.03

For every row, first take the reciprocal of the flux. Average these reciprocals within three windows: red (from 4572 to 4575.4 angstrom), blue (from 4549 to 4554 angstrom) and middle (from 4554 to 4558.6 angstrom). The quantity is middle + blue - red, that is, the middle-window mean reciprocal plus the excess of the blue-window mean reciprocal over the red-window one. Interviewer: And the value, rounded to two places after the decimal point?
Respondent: 0.43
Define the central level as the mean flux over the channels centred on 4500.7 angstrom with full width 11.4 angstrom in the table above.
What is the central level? 2.43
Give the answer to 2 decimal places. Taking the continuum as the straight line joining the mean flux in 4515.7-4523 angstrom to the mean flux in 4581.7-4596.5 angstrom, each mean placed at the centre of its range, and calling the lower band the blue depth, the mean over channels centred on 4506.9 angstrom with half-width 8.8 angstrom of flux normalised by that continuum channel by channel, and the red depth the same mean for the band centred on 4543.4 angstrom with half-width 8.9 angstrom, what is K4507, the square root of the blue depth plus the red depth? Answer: 1.41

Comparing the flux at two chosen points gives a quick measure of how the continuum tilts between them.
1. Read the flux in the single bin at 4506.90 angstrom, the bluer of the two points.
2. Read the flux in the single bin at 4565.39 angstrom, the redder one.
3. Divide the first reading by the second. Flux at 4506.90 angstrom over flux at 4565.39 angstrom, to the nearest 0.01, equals 0.88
